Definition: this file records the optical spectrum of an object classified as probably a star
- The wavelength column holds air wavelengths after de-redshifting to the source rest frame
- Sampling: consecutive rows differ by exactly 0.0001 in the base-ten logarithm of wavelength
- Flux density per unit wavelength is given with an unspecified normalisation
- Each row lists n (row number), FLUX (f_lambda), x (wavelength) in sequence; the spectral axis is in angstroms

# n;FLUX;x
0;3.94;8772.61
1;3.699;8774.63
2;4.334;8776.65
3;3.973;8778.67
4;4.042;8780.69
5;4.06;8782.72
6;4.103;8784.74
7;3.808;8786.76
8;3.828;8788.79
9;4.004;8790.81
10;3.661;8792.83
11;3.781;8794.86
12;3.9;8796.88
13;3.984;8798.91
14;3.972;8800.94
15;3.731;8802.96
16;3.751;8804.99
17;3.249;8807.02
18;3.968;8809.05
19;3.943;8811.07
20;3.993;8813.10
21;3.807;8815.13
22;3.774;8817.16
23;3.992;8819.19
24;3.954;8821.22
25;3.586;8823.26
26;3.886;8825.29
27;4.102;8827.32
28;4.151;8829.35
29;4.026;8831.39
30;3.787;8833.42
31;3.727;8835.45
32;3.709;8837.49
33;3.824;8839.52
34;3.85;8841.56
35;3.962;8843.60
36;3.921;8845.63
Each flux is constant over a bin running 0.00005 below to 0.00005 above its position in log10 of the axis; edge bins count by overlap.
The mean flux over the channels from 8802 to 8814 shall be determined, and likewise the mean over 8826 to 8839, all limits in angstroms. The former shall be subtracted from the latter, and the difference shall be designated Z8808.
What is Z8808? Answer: 0.14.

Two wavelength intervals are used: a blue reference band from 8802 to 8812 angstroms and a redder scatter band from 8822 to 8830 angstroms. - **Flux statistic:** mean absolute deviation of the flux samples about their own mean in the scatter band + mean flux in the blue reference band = 3.92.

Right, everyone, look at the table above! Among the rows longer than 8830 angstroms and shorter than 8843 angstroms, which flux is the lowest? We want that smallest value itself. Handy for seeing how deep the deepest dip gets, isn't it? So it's 3.709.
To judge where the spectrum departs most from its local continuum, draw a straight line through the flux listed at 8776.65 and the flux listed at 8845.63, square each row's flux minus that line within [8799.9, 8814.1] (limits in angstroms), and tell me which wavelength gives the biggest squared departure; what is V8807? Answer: 8807.02 angstroms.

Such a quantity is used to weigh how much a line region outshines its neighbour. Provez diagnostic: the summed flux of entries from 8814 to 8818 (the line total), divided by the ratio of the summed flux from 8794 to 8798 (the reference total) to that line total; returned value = 7.5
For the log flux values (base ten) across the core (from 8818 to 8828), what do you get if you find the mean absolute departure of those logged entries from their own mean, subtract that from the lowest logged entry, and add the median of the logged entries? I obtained 1.14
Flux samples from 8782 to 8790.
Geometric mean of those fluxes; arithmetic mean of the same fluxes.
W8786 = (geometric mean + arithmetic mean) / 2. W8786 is 3.95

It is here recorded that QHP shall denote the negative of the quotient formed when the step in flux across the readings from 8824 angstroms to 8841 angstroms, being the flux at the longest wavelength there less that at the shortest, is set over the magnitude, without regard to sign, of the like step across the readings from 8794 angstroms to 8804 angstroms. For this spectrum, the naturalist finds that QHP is 1.2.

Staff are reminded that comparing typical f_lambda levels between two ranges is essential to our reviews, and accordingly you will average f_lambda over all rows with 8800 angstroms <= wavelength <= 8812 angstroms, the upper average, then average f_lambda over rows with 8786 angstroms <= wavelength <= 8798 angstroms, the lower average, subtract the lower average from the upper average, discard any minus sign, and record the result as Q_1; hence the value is 0.06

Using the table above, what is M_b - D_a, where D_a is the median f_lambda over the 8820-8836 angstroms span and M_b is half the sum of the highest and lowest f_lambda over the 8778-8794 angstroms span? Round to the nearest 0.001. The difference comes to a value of -0.038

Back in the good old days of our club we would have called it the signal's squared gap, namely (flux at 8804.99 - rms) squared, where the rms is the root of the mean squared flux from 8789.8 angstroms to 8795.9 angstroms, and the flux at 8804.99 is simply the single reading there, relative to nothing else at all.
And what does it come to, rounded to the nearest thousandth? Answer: 0.004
